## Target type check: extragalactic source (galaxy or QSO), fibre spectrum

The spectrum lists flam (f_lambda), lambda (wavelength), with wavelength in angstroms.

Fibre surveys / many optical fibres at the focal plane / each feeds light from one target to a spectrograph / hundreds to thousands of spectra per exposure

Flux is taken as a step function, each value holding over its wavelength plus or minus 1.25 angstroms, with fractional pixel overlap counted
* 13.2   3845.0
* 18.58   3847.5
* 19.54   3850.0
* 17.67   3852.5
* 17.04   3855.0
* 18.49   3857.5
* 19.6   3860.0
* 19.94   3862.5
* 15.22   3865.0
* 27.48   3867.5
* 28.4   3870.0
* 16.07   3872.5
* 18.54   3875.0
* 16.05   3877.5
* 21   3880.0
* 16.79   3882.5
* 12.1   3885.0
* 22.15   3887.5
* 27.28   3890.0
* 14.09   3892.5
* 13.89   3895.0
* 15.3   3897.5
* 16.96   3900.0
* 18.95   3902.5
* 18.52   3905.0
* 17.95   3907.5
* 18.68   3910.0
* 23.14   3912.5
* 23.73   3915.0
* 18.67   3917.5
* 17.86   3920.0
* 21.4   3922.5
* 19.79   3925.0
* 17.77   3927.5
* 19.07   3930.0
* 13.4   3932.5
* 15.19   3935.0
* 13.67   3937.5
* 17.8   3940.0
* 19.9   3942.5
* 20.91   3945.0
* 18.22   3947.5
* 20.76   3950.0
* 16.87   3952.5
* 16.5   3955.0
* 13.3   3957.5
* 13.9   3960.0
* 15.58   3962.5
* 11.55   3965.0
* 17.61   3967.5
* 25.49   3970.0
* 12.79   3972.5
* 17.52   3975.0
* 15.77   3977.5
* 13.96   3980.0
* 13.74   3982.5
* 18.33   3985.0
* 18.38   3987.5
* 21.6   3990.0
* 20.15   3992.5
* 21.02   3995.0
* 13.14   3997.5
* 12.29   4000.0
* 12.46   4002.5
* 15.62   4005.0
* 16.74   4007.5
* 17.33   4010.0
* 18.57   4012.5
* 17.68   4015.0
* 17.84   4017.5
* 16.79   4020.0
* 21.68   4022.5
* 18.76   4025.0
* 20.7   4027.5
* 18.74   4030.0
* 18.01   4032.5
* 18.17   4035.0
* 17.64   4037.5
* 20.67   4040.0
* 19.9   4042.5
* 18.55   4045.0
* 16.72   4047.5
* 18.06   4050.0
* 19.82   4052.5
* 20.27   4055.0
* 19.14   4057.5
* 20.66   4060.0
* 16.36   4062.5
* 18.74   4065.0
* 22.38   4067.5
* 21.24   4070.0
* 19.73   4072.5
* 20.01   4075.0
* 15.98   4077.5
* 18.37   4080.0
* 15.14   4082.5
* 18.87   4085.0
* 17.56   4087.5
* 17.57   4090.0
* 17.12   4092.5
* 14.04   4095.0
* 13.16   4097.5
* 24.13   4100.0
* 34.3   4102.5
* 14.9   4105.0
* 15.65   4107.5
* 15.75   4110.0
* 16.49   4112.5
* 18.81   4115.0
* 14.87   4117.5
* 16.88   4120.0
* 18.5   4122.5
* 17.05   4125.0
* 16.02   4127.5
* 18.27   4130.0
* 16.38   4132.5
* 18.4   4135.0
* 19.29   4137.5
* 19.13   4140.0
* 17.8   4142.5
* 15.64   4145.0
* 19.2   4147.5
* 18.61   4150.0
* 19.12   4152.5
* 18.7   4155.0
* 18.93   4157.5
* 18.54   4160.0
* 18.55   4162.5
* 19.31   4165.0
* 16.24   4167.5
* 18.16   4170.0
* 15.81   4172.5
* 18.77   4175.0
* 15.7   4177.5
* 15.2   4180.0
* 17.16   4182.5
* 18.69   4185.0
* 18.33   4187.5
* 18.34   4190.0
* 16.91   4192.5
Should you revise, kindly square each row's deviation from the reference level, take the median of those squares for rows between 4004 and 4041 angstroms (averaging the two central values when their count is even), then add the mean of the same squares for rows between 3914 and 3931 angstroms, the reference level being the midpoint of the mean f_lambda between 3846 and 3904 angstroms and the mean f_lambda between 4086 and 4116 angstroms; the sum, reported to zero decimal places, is 6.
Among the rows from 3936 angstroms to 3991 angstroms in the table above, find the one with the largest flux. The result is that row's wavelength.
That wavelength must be 3970.0 angstroms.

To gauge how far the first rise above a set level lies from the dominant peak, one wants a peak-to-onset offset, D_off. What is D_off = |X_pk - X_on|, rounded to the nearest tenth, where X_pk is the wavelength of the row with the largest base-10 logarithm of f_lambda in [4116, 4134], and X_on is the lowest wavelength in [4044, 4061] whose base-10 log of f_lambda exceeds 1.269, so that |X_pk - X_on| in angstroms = 70.0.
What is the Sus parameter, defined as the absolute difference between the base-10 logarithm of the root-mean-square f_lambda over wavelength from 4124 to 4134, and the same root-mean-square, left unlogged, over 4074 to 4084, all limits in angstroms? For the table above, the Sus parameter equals 16.3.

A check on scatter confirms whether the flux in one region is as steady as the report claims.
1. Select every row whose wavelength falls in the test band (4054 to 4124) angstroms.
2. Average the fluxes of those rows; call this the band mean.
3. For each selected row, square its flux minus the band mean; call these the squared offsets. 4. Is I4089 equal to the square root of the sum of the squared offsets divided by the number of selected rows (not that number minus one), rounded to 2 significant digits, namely 4.0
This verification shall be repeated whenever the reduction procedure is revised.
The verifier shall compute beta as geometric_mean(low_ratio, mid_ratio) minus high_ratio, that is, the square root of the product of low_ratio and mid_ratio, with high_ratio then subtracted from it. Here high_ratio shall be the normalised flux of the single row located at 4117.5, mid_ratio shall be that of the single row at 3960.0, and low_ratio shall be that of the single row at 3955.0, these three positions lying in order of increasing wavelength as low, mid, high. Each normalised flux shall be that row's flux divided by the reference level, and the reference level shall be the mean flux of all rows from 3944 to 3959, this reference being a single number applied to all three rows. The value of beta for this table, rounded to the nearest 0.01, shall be 0.02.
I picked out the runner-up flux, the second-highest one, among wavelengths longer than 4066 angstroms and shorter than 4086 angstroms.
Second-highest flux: 21.24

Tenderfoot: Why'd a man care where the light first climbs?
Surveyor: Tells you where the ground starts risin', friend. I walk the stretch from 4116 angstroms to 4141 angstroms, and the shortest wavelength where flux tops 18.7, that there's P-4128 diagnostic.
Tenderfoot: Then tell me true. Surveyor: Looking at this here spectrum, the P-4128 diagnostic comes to 4137.5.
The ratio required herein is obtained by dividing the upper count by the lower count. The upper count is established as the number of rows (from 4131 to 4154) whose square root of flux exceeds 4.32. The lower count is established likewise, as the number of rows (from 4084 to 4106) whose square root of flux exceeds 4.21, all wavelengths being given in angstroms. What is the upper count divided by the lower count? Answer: 1.3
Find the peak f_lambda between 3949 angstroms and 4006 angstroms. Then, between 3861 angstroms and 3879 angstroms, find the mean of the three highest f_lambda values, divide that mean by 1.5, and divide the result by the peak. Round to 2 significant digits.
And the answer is 0.66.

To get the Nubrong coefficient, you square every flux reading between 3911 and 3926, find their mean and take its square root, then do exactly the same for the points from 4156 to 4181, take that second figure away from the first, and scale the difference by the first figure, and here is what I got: 0.16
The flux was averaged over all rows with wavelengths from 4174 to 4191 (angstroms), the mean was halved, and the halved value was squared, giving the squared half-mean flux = 76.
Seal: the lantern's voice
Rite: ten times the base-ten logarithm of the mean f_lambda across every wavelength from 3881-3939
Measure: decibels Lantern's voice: 12.6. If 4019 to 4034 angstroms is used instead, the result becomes 12.8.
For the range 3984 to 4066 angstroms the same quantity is 12.6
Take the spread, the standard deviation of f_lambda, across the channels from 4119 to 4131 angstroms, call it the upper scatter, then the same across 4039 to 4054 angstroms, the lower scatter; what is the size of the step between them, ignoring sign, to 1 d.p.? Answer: 0.4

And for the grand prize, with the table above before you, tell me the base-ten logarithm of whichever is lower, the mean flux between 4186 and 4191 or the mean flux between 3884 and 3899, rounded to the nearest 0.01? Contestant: 1.24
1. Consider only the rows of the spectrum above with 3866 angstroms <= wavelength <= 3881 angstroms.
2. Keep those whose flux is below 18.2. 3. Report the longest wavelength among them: 3877.5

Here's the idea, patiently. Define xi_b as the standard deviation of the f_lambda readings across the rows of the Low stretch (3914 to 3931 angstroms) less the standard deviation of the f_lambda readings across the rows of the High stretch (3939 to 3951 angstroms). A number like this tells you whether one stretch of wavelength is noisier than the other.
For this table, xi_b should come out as 0.7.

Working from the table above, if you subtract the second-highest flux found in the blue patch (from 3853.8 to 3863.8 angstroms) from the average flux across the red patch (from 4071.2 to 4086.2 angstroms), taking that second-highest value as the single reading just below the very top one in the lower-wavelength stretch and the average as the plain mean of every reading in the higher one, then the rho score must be -1.6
